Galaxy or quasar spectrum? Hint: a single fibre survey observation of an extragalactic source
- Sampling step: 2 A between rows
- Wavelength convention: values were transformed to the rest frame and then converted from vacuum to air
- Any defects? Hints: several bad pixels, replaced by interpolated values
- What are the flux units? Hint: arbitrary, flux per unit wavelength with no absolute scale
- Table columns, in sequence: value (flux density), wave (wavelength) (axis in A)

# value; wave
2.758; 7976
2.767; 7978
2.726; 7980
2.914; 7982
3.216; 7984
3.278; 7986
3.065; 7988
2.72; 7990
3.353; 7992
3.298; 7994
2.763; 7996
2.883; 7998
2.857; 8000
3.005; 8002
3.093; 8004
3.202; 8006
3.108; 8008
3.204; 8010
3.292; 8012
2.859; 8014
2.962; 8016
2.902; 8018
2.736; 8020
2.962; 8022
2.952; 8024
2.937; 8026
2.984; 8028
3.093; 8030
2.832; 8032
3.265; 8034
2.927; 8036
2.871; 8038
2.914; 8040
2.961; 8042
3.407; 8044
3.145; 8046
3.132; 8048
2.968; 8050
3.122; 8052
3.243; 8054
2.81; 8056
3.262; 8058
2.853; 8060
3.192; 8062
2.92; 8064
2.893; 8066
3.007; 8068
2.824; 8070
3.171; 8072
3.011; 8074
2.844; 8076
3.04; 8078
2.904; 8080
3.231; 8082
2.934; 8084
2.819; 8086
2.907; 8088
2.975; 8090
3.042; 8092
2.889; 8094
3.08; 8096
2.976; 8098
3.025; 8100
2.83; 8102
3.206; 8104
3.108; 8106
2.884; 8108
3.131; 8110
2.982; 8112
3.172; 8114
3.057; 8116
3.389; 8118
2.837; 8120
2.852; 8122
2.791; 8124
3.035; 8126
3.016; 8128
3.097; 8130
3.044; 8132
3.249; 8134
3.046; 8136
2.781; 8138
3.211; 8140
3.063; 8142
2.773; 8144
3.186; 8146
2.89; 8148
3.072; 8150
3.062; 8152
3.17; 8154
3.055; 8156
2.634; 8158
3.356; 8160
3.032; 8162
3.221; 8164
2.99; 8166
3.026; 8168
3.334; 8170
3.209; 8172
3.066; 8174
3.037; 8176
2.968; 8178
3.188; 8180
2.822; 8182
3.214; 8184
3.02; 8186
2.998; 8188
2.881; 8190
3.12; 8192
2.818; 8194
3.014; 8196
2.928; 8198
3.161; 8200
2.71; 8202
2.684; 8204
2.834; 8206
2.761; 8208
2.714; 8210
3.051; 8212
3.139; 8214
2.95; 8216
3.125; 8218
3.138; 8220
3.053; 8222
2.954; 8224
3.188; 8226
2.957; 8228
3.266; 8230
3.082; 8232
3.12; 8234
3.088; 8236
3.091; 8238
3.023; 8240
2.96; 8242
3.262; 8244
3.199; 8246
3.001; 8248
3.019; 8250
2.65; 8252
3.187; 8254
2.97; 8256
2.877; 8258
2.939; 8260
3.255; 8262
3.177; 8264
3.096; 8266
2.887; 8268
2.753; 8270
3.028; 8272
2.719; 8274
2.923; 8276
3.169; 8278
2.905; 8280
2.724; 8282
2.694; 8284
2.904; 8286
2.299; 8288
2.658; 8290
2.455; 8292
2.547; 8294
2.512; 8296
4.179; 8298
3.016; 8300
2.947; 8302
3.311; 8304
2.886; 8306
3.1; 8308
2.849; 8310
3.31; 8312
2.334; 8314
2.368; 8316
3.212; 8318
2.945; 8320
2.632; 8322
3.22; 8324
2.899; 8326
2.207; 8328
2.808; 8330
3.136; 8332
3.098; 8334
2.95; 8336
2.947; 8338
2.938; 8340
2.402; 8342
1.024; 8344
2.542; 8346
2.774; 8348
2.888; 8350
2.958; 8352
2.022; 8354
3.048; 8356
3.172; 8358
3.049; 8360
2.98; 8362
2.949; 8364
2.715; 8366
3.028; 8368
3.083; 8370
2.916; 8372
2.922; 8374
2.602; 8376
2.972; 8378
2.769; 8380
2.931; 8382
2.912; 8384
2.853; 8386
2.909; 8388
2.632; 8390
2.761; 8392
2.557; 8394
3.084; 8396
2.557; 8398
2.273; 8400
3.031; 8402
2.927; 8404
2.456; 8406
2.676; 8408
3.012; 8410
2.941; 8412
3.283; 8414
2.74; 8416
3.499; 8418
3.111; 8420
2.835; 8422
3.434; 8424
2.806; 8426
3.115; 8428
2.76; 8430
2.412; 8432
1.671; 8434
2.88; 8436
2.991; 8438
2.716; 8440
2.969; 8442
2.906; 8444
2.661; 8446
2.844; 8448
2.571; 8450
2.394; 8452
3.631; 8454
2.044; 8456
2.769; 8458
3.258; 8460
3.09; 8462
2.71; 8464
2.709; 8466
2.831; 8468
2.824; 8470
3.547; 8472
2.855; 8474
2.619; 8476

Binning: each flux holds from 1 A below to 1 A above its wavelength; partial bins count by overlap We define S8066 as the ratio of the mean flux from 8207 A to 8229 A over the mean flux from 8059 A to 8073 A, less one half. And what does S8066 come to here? 0.508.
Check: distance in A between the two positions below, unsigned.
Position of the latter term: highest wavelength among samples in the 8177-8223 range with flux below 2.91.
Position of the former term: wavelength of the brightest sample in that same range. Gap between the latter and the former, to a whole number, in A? 26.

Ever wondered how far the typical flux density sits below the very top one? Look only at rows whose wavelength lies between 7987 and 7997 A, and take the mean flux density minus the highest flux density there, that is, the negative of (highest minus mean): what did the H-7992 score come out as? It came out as -0.31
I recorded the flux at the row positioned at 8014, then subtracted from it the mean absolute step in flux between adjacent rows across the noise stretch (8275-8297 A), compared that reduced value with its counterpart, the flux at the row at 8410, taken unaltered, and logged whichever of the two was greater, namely 3.01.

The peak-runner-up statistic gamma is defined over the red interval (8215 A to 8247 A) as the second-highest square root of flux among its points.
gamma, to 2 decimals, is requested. 1.81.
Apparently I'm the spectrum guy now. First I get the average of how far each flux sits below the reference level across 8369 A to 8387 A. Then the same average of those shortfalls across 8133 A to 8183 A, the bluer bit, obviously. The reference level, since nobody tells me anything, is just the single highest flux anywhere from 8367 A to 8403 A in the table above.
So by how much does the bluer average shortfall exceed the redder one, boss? -0.17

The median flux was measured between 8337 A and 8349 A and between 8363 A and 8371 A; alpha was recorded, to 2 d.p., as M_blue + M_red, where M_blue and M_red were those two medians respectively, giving 5.65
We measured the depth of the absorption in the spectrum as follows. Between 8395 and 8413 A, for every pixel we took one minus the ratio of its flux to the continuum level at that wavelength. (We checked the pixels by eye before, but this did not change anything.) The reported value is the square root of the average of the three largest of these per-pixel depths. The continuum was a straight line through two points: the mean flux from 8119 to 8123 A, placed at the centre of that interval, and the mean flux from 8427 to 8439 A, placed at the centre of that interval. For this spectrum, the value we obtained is 0.29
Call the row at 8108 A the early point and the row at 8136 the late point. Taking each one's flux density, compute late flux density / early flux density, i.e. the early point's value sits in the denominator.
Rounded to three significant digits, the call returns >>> 1.06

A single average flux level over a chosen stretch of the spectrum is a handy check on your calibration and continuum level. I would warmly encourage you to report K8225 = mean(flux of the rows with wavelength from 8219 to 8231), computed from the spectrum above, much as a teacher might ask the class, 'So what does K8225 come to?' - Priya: 3.09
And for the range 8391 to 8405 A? 2.74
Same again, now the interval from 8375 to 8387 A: 2.84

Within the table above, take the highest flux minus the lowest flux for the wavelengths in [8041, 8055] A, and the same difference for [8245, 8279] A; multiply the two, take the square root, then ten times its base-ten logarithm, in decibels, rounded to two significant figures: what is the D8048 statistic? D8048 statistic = -2.8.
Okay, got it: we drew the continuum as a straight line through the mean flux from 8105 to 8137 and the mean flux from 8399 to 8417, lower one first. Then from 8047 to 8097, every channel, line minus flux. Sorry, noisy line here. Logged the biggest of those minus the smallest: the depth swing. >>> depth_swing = 0.45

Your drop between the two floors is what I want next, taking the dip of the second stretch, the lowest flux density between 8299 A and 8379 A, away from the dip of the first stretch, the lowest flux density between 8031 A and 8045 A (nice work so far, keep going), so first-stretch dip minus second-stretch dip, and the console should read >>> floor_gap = 1.8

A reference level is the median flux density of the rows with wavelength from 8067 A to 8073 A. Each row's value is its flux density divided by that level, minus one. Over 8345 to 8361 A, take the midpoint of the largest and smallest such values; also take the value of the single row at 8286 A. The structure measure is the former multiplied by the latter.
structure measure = 0.0047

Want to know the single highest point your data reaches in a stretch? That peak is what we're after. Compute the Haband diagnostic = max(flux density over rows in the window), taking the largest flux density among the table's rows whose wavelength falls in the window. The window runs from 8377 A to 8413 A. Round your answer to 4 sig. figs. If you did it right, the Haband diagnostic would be 3.084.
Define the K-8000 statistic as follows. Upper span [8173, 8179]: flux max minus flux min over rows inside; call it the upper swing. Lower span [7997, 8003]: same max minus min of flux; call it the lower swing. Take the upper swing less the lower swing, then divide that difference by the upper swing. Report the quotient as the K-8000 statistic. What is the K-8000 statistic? -0.5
